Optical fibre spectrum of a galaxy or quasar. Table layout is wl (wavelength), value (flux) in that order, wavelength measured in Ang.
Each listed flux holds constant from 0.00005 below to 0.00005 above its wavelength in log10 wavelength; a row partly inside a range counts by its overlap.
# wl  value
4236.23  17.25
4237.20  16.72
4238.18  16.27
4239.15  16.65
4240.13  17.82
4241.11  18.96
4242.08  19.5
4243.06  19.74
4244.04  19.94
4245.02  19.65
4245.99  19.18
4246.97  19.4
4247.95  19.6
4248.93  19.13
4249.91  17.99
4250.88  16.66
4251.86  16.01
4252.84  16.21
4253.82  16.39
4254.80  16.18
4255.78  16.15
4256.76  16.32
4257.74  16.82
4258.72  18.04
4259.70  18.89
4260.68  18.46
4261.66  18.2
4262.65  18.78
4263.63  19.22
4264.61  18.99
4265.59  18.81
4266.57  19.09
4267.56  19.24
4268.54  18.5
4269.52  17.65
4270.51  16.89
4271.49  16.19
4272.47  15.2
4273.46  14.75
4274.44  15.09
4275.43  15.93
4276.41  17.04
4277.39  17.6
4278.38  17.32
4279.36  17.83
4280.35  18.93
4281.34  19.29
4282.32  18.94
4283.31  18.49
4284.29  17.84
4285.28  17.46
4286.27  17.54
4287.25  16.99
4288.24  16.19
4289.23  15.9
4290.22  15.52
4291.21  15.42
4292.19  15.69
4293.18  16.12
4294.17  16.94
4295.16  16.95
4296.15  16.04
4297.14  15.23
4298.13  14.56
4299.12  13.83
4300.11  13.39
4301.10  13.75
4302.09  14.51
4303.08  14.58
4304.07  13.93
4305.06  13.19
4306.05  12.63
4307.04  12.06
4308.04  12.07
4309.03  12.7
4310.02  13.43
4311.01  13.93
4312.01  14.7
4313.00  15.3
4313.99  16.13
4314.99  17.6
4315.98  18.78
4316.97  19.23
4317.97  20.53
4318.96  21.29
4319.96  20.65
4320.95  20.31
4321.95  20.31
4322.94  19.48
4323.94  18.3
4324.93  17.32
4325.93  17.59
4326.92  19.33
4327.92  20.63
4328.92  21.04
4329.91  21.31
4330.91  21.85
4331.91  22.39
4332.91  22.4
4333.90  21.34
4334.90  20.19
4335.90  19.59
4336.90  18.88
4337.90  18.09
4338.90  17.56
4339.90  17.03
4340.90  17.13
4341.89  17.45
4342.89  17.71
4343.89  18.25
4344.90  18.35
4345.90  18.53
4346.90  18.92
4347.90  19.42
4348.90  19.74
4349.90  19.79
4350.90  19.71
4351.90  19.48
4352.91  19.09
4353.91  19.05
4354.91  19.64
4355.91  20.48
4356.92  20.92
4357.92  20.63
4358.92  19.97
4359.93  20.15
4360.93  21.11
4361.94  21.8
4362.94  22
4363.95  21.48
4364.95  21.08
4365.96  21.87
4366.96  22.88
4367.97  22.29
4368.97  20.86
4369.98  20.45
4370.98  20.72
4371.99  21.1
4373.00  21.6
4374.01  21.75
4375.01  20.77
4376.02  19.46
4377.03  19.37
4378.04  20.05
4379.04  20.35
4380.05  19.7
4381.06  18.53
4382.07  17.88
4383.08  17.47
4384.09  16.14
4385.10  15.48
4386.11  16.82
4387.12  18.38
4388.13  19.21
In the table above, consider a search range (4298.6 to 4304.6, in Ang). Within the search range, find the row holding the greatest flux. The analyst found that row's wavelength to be 4303.08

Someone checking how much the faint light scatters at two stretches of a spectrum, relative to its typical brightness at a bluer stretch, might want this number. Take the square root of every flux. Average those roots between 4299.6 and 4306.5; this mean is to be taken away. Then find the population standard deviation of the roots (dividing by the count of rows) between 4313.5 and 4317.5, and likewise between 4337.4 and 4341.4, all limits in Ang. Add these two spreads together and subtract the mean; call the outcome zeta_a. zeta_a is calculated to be -3.51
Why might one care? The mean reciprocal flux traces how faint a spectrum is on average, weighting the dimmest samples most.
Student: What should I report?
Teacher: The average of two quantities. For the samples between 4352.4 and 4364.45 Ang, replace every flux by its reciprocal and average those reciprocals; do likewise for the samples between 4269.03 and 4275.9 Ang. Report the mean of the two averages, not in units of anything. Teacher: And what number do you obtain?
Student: 0.056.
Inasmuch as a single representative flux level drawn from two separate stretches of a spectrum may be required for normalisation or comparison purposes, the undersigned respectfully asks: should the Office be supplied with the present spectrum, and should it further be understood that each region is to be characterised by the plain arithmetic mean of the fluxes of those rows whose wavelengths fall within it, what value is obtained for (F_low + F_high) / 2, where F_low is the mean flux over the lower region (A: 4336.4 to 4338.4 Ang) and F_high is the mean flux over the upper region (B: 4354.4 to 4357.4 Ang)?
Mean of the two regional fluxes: 19.4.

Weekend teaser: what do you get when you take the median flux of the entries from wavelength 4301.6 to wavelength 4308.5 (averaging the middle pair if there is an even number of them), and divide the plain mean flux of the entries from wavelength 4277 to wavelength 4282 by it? 1.38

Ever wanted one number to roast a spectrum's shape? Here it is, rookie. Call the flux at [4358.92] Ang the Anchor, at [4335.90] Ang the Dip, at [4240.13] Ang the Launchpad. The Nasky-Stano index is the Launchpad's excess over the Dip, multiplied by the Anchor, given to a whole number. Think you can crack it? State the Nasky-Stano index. -35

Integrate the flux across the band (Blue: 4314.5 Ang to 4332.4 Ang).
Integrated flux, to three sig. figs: 356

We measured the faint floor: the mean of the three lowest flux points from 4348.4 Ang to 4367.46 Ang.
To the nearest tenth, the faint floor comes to 19.2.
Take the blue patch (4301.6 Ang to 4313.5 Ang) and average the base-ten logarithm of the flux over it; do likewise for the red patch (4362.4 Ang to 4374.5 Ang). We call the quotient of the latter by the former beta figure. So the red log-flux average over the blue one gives 1.177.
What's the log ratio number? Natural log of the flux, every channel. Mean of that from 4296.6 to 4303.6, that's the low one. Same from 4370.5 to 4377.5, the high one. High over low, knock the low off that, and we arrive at -1.5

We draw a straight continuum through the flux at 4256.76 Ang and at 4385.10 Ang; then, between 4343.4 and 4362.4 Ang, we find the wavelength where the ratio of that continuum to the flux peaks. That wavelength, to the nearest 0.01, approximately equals 4343.89 Ang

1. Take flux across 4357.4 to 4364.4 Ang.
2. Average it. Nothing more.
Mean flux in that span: 21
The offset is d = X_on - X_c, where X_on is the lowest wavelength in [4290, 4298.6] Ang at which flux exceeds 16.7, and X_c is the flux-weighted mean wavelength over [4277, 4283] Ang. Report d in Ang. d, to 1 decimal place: 14.3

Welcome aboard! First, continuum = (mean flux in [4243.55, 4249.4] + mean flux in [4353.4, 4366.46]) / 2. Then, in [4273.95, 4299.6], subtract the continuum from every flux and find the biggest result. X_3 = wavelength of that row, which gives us 4281.34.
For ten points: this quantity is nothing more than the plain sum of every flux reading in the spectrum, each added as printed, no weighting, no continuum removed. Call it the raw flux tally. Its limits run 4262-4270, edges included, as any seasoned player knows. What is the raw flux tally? 150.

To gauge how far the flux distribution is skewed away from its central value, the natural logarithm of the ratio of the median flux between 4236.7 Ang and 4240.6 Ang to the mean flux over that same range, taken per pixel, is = -0.011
